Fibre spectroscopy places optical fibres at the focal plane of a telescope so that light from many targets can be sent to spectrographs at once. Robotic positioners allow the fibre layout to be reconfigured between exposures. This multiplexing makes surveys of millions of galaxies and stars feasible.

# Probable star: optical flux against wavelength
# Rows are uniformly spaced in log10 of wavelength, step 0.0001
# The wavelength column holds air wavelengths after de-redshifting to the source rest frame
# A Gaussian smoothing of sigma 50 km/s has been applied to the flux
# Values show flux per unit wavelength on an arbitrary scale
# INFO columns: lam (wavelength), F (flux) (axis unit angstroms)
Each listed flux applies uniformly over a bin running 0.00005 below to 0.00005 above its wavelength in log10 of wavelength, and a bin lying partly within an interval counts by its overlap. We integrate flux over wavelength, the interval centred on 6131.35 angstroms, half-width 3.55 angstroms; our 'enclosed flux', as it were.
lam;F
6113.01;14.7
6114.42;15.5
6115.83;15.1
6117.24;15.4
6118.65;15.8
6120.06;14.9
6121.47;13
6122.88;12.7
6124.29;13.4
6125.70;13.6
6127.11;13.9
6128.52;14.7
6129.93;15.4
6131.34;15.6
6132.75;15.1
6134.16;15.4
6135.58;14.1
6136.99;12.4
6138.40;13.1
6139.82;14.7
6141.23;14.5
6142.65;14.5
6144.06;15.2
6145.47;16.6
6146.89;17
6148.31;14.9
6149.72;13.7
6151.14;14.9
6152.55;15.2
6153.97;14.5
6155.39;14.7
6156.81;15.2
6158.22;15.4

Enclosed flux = 108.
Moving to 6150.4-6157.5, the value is 106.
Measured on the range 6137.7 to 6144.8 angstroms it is 102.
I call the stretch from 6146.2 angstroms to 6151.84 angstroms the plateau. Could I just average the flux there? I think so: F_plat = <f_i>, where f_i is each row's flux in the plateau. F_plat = 15.1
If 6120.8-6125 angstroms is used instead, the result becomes 13.0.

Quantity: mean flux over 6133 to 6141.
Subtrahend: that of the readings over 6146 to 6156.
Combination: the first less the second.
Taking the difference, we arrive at -1.0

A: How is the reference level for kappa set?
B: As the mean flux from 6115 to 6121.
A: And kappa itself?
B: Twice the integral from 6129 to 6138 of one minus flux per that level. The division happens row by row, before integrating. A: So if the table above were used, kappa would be 0.7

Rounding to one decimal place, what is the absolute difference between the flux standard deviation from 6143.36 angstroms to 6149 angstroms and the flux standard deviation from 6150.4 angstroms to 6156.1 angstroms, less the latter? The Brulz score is 0.4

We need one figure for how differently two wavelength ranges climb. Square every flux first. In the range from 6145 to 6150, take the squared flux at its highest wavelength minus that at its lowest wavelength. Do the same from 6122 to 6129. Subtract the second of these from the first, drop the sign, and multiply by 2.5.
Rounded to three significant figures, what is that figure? 357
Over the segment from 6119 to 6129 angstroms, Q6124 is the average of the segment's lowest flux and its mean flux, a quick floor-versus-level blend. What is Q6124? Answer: 13.2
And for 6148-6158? 14.2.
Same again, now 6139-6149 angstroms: 14.9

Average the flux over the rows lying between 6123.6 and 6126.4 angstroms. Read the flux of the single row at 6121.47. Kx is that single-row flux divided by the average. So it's 0.963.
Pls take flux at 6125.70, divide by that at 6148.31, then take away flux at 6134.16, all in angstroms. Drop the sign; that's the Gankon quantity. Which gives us 14.5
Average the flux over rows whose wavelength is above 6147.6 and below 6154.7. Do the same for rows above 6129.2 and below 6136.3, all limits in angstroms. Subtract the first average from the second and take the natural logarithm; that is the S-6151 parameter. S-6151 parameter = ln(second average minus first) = -0.7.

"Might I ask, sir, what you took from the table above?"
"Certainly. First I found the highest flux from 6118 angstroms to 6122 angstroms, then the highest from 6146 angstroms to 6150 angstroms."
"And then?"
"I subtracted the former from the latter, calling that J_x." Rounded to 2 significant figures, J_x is 1.2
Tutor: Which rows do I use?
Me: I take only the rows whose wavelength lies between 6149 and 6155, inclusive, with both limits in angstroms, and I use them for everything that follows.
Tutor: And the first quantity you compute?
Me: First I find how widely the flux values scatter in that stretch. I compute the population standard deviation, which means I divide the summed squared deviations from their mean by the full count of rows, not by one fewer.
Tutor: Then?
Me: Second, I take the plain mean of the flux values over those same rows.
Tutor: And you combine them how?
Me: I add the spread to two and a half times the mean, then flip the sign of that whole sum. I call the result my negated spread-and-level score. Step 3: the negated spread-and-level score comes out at -37.0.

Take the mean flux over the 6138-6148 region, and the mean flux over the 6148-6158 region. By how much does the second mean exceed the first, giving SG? -0.4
